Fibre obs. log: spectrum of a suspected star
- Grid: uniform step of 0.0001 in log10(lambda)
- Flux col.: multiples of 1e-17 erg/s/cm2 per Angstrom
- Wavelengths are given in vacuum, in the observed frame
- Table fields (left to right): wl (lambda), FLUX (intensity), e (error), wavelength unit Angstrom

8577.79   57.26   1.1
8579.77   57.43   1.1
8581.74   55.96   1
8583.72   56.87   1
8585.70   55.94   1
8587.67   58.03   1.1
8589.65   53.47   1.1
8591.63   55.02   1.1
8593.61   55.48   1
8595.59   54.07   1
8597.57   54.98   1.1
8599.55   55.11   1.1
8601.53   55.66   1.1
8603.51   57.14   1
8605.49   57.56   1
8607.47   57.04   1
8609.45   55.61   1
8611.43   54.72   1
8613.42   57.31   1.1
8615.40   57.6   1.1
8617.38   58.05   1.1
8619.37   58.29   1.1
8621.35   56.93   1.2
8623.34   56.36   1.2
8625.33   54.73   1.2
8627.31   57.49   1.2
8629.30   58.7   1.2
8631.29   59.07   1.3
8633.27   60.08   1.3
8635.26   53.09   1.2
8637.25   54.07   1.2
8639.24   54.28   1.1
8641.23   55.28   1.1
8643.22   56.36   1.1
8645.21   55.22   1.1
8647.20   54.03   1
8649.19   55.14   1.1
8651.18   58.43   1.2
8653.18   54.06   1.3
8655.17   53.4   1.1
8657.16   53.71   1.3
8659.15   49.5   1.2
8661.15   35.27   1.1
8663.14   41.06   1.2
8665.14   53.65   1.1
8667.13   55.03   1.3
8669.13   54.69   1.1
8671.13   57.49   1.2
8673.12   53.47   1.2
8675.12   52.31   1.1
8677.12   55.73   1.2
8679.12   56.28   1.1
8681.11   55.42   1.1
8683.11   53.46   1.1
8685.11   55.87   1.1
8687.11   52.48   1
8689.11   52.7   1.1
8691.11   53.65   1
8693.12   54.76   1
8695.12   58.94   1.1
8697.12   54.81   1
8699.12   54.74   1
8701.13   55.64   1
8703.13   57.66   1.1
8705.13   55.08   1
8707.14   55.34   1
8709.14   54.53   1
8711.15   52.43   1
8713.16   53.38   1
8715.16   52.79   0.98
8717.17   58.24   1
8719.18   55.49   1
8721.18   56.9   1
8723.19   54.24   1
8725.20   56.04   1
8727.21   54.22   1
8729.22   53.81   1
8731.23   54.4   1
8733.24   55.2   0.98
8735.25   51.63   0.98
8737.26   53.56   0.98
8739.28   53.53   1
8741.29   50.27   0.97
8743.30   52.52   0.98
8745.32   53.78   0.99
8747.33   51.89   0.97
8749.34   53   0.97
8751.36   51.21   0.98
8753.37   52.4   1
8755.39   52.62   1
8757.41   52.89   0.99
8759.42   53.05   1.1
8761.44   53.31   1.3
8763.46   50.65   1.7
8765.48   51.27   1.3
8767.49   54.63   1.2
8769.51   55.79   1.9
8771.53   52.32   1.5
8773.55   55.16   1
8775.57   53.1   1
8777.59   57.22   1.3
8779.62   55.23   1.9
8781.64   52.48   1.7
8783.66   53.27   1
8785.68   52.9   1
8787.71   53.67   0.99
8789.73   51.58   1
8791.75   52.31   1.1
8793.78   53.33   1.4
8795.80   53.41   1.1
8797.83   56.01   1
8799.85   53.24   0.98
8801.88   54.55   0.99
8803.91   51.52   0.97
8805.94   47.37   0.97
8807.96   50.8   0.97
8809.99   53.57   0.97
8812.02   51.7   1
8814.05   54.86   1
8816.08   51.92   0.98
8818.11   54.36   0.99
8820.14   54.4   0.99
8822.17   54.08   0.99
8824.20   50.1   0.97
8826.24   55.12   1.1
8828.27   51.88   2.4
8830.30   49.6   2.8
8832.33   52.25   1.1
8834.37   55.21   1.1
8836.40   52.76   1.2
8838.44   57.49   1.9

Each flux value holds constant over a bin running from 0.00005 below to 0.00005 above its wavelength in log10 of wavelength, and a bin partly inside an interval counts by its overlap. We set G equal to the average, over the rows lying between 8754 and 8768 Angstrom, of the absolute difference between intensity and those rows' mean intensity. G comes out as 0.96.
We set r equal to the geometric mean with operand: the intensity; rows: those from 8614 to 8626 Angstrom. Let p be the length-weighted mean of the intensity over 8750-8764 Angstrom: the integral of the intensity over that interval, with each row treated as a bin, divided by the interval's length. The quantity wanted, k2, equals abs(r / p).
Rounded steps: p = 52.4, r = 57.0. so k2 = 1.09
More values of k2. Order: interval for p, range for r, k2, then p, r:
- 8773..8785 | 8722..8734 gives 1.01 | 54.3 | 54.6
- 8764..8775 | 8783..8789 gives 0.99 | 53.7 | 53.3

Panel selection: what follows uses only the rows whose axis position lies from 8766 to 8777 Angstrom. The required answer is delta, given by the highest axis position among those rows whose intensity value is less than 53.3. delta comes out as 8775.57 Angstrom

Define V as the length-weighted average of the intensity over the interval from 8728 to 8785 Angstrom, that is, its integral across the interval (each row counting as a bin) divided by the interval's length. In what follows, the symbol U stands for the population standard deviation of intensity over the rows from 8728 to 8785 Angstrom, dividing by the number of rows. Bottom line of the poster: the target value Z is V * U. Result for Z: 84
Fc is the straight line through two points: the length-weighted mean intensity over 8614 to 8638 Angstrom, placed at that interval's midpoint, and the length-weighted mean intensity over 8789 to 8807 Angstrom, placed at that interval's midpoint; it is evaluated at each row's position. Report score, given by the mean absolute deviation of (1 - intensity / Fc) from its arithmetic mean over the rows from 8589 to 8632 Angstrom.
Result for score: 0.027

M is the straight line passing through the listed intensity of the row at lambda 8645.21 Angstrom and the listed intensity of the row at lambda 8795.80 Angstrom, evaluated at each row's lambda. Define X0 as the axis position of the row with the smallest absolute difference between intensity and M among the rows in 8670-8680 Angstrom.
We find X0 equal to 8677.12 Angstrom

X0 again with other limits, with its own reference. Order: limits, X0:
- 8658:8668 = 8667.13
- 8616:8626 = 8625.33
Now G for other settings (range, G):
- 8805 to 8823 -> 1.88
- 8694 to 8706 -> 1.44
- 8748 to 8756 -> 0.55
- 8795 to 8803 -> 0.98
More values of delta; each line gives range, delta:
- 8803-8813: 8812.02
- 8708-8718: 8715.16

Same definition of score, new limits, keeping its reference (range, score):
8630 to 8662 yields 0.052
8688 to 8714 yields 0.023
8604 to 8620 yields 0.017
